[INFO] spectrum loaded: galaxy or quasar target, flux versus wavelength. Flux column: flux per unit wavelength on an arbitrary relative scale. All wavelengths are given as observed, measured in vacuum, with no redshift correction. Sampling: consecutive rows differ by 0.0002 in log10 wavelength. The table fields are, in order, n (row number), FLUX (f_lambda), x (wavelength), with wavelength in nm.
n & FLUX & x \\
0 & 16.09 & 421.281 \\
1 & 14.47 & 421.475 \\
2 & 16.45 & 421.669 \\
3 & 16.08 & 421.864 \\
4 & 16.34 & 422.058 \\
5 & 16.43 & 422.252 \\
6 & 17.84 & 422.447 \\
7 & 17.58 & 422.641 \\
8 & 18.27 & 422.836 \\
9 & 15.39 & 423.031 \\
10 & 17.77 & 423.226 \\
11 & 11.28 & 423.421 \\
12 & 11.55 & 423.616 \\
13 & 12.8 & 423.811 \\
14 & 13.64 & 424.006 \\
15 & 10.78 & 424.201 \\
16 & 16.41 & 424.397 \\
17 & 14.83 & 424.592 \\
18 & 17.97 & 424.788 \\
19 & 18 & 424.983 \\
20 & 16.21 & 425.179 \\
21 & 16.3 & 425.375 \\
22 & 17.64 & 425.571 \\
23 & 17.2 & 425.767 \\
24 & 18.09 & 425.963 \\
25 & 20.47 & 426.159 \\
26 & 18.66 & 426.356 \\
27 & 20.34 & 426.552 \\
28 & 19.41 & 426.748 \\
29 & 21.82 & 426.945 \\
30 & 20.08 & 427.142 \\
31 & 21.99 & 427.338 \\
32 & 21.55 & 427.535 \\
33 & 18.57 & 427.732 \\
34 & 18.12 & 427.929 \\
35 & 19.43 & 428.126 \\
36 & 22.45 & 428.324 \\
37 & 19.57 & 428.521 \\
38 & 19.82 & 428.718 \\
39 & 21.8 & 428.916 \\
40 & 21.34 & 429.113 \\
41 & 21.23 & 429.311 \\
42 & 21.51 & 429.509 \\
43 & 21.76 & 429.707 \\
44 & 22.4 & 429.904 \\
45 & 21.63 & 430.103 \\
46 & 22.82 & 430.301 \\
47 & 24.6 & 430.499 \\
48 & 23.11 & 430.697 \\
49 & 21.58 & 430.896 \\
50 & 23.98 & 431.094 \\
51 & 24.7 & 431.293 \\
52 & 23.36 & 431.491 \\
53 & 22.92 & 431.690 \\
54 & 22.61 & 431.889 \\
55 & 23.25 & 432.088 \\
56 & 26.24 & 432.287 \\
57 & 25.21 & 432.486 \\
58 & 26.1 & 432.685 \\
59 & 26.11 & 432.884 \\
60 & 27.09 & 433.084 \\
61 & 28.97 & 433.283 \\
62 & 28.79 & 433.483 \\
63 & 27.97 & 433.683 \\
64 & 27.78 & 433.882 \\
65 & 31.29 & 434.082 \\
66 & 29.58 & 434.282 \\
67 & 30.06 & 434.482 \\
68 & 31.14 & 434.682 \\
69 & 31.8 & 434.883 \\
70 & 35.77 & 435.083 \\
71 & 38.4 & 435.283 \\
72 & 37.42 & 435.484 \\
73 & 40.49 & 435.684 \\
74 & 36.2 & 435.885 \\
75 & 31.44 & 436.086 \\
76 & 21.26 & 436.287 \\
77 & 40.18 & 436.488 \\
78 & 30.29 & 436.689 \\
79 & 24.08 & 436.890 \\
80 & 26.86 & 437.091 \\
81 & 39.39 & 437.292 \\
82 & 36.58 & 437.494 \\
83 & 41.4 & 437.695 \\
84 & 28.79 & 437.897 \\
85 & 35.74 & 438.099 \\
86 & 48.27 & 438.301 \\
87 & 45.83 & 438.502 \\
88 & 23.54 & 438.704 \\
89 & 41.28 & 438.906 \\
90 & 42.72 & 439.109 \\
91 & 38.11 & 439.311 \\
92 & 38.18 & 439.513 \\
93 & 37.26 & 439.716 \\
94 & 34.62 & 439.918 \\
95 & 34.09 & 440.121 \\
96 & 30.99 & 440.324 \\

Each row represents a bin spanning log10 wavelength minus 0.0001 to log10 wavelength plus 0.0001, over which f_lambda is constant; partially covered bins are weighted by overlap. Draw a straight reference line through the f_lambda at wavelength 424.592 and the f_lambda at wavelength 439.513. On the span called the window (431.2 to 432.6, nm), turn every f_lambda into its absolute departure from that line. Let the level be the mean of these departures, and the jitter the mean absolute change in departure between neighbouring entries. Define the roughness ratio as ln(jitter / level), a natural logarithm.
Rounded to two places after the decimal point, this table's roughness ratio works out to -0.59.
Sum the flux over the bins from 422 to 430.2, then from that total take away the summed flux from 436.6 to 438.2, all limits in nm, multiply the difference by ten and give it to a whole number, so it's 5031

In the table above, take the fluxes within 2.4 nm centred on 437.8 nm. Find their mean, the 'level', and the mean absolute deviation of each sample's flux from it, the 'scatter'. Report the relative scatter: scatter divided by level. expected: 0.20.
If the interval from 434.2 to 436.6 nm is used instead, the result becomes 0.13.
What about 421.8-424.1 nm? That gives 0.13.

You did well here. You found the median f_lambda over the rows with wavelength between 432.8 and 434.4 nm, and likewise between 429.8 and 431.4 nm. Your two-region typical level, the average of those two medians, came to 26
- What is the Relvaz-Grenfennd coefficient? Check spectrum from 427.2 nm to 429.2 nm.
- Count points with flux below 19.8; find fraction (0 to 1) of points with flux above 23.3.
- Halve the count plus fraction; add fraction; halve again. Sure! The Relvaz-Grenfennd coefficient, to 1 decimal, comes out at 1.0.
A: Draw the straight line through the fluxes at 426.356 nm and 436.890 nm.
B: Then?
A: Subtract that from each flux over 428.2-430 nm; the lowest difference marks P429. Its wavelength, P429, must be 428.521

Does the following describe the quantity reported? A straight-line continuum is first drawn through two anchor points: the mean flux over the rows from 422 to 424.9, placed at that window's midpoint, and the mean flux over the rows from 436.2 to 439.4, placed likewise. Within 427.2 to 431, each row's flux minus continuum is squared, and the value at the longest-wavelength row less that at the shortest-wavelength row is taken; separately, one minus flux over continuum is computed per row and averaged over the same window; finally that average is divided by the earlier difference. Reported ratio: 0.01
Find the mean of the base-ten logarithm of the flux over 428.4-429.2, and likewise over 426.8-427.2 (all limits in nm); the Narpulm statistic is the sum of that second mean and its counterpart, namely 2.63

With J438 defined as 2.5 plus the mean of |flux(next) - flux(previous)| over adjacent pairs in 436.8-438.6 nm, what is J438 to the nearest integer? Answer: 10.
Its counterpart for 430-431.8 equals 4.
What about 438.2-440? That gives 9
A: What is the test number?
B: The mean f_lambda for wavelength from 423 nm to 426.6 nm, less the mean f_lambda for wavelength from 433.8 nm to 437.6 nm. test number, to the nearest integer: -17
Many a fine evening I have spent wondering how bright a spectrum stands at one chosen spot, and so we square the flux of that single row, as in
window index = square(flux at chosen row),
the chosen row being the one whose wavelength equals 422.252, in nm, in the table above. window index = 270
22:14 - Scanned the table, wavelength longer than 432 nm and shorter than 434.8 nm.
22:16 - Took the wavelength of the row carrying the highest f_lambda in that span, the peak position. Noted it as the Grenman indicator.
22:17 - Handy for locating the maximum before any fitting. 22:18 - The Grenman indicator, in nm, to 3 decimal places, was 434.082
